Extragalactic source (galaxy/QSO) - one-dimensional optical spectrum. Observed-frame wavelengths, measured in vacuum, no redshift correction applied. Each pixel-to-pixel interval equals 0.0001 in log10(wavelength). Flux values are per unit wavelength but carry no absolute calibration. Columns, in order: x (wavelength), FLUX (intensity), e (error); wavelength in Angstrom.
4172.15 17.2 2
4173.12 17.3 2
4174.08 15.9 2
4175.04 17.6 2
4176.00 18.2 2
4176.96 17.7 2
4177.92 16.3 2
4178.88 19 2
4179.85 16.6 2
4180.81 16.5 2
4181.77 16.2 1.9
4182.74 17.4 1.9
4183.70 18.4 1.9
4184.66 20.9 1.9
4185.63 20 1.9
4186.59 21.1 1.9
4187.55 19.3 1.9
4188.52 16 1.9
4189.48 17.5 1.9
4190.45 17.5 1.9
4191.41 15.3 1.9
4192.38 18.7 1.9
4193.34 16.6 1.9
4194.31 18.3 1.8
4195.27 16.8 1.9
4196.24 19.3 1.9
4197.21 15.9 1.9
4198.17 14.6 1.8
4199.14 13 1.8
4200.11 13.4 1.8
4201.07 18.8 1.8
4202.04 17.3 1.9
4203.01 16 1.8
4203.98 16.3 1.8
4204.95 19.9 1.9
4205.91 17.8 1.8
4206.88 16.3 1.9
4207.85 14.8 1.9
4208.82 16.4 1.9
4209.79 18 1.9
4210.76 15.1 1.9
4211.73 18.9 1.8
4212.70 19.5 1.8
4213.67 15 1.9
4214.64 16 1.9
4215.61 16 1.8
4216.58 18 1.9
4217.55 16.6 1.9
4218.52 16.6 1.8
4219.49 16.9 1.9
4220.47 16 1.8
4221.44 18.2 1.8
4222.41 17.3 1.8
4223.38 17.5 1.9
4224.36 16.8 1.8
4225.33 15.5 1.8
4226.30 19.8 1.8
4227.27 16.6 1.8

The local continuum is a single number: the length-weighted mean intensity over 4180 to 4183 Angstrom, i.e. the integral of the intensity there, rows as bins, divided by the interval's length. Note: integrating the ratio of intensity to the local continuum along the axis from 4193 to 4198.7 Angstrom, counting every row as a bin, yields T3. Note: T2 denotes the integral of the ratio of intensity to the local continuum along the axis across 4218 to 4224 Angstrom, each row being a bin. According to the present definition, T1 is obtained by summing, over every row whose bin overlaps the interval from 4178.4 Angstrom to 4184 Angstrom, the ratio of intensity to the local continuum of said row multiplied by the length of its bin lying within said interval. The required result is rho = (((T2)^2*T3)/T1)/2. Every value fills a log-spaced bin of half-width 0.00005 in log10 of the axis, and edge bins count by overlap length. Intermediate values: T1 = 5.83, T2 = 6.2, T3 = 5.79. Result 18.8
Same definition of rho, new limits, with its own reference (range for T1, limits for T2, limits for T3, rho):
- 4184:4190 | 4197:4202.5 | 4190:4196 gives 11.9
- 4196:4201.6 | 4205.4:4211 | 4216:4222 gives 17.9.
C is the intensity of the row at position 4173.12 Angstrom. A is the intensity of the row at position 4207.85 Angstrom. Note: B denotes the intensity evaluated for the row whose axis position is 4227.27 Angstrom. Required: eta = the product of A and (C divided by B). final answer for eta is 15.4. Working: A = 14.8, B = 16.6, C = 17.3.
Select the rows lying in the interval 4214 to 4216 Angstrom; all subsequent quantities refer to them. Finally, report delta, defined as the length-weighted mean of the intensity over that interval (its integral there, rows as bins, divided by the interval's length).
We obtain 15.9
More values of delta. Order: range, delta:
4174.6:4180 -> 17.6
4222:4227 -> 17.4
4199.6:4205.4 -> 16.9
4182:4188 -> 19.4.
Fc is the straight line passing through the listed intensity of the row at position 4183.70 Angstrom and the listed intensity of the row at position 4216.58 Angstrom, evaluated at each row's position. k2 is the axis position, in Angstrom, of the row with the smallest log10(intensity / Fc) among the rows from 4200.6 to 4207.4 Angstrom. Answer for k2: 4203.01 Angstrom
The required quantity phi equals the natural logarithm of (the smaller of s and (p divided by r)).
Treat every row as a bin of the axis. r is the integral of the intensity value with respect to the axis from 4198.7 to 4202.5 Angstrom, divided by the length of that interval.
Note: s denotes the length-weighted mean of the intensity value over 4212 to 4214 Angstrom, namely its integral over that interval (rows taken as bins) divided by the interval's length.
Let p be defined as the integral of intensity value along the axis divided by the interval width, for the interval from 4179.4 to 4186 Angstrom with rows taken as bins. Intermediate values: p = 18.0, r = 15.7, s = 17.6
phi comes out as 0.14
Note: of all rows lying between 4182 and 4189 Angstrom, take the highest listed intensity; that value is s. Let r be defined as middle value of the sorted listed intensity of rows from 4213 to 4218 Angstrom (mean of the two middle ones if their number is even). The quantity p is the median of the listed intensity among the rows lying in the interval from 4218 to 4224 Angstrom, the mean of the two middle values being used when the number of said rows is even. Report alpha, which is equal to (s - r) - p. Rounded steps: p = 17.1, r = 16.0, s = 21.1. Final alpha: -12.0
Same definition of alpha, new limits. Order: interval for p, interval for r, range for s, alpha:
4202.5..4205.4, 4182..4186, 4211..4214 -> -16.0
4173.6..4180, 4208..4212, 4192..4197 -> -15.5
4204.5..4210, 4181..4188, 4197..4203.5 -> -17.6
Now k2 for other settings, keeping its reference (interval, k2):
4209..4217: 4213.67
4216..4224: 4220.47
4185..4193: 4191.41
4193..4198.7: 4198.17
